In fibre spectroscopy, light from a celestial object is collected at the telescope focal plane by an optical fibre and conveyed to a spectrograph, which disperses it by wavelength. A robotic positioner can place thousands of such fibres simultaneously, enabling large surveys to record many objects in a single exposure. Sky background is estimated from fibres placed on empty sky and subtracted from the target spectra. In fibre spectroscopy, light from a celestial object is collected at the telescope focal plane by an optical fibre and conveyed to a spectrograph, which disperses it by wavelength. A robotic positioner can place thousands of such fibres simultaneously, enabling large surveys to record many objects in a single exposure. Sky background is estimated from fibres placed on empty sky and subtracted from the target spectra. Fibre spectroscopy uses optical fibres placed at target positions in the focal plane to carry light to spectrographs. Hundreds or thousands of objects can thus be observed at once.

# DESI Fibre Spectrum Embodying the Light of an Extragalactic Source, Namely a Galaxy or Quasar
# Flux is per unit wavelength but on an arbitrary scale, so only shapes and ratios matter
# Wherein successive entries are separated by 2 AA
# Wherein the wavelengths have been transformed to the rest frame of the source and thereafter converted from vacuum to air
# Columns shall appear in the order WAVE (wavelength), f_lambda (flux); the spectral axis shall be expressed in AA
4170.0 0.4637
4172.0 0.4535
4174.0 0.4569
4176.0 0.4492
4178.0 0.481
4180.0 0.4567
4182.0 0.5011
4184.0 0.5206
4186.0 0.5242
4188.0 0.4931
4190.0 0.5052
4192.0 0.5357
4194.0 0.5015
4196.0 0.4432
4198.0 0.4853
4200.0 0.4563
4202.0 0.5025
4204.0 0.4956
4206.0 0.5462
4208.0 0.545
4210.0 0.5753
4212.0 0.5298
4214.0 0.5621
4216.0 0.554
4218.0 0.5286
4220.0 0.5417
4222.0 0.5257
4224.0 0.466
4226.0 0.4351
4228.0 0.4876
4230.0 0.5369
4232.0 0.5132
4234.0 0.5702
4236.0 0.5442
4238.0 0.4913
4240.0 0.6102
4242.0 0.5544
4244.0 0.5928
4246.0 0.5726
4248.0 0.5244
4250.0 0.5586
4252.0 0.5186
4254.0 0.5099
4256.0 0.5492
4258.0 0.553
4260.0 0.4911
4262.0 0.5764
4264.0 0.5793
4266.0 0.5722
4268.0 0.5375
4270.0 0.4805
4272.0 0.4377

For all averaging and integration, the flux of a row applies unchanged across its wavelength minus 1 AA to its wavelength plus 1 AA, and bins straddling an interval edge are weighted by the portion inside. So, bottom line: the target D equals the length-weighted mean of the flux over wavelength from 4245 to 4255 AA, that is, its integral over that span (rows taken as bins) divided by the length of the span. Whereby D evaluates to 0.54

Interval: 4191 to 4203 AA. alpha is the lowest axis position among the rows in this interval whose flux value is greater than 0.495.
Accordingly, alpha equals 4192.0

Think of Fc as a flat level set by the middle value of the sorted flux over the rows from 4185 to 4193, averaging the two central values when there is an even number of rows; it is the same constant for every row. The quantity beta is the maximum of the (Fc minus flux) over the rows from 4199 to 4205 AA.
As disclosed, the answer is 0.058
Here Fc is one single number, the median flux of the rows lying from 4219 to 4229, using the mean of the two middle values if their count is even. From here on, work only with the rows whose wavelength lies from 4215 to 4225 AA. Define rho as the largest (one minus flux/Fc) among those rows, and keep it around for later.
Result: 0.04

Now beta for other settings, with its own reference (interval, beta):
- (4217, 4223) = -0.011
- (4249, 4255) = 0.005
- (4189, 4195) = 0.013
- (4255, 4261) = 0.024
